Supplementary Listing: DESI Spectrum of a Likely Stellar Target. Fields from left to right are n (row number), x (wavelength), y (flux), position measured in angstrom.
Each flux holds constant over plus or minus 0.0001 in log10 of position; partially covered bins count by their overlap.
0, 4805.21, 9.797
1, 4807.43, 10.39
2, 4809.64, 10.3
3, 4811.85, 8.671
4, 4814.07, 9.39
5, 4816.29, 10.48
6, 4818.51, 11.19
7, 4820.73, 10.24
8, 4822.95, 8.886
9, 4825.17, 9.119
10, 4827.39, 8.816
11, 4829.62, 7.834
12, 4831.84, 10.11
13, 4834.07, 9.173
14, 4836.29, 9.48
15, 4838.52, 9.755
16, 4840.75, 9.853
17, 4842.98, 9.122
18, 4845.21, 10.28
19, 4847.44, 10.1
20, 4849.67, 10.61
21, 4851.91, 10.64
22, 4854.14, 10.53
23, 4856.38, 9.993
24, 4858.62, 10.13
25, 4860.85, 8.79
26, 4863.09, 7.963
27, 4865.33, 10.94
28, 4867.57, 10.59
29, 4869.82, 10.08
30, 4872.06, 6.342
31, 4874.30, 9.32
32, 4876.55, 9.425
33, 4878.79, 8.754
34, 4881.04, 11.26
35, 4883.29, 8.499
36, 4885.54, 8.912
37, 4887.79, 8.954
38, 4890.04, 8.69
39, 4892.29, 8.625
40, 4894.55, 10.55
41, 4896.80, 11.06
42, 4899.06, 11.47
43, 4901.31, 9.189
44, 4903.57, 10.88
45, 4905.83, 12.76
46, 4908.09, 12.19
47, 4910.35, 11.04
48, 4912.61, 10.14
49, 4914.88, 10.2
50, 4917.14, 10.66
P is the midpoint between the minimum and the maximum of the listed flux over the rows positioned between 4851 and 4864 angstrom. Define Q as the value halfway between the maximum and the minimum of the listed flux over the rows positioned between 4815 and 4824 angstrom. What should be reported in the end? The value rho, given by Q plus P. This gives 19.3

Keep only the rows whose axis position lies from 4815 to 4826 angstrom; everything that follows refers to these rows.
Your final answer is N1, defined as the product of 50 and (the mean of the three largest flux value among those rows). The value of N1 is 532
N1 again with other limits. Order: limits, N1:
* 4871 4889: 500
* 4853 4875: 534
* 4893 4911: 607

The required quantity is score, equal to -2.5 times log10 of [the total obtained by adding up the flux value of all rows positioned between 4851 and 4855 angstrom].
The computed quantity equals -3.31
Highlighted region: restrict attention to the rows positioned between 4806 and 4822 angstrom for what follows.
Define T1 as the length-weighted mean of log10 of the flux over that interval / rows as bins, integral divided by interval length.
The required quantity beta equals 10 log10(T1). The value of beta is 0.01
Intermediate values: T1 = 1.00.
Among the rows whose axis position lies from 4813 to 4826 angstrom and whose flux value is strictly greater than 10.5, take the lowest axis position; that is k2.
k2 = 4818.51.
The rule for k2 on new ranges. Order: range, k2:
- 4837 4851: 4849.67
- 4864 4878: 4865.33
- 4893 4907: 4894.55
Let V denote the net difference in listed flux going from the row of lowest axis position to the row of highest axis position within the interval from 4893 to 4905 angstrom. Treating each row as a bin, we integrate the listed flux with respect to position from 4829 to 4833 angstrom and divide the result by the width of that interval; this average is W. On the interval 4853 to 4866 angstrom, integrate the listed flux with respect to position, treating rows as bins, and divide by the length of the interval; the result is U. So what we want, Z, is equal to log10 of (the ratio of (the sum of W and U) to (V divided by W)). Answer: 2.7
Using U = 9.7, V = 0.3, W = 9.1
